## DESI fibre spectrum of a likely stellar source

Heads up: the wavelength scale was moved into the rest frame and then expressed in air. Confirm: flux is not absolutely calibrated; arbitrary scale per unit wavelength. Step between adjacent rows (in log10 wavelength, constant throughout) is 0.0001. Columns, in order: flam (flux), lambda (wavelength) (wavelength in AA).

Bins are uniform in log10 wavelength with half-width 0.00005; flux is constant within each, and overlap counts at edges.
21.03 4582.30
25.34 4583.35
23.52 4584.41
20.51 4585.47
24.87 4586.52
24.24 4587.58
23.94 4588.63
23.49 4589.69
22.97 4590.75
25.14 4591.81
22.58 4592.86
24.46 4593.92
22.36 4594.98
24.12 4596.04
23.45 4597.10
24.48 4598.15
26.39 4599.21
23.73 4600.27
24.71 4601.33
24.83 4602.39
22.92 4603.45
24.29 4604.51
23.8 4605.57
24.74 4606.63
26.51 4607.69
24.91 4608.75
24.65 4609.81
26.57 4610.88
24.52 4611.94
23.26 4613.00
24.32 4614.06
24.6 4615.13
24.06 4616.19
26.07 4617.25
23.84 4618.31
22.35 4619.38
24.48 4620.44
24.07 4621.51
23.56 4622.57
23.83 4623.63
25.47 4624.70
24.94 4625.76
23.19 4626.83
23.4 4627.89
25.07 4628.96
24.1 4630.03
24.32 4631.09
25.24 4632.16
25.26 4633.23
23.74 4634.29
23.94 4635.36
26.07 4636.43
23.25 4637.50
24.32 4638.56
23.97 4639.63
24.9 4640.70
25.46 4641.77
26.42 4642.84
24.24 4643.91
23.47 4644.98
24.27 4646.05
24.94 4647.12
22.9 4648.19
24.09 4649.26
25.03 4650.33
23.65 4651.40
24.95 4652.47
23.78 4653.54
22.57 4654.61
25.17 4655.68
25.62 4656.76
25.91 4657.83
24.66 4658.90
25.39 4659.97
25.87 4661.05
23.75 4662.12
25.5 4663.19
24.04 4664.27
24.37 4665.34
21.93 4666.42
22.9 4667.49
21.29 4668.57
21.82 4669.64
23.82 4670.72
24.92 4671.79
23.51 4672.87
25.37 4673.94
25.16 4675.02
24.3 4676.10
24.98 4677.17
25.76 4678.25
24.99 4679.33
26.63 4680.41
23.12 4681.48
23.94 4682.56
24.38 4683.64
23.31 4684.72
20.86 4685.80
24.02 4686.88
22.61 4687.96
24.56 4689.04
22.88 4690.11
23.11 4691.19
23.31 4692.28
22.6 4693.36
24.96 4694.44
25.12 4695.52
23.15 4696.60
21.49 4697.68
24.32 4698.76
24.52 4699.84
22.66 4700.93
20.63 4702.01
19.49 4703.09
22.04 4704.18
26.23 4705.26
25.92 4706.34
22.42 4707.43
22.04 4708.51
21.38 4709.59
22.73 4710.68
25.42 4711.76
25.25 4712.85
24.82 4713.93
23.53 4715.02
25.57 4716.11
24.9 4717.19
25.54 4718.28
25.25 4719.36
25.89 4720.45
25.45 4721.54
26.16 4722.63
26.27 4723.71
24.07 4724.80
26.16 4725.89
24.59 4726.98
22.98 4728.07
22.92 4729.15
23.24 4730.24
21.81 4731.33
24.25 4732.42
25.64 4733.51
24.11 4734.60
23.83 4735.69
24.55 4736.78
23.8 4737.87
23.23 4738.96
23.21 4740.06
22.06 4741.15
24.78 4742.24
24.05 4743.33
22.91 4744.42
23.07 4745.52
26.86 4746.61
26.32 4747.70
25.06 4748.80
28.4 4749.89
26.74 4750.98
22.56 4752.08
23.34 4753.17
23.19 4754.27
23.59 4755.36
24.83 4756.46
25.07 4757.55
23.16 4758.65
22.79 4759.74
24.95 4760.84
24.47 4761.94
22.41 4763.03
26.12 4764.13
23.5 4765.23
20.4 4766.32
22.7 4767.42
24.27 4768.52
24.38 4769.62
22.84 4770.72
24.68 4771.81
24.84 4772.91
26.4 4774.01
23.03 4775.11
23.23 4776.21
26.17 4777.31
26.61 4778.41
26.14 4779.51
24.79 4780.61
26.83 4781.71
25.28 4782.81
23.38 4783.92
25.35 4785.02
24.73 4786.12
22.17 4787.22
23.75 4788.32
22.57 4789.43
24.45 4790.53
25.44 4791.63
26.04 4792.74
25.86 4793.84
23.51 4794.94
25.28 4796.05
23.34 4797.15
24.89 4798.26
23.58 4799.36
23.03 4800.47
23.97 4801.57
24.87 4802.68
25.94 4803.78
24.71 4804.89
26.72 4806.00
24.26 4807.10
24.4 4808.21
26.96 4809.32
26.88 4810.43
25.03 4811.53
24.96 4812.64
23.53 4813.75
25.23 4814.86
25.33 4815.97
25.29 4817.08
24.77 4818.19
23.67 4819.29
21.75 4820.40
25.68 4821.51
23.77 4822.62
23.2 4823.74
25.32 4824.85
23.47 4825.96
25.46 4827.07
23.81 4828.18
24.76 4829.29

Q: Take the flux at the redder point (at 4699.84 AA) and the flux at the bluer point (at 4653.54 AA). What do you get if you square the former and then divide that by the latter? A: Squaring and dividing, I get 25.3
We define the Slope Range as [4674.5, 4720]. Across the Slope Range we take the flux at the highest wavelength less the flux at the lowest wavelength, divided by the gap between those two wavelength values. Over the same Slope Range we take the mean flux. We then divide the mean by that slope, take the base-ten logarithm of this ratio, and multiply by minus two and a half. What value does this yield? -10.2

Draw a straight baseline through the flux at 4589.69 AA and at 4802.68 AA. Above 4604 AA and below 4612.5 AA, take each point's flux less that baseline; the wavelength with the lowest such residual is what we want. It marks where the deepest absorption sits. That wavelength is 4605.57 AA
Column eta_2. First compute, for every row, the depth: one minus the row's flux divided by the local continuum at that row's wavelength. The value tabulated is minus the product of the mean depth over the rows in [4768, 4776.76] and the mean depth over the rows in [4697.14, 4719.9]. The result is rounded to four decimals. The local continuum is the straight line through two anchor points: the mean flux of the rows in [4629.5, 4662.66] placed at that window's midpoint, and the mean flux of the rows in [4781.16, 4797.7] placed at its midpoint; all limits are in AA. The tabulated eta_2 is -0.0005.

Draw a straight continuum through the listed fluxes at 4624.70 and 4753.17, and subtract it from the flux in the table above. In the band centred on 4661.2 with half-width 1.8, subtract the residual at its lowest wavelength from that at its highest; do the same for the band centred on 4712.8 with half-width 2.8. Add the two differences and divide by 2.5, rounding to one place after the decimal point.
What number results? -0.3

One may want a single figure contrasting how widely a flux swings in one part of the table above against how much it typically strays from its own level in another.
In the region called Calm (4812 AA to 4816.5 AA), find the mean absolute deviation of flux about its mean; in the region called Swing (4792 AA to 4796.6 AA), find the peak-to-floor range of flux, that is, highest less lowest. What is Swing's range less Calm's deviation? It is 1.9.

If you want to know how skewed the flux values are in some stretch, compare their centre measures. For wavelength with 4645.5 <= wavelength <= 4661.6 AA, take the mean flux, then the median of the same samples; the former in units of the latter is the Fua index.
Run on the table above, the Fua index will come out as 0.99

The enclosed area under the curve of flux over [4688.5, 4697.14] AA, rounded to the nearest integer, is 205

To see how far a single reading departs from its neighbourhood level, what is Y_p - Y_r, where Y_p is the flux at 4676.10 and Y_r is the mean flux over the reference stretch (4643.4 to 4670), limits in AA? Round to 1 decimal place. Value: 0.2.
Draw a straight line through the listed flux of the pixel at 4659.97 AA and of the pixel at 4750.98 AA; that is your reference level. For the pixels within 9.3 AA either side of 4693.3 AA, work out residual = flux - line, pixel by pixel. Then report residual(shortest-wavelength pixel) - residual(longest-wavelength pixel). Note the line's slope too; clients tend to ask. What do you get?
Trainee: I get 3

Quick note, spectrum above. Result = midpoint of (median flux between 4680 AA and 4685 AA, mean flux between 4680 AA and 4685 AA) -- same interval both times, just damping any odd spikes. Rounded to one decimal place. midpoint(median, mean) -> 24.1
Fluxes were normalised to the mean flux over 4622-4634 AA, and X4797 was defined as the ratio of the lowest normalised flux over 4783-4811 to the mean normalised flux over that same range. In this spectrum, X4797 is 0.90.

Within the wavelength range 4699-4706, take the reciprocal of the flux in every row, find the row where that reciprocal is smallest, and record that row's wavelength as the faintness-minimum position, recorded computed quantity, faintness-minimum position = 4705.26 AA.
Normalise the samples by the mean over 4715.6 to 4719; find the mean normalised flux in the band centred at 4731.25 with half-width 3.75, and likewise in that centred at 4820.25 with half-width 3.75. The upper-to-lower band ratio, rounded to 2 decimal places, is 1.02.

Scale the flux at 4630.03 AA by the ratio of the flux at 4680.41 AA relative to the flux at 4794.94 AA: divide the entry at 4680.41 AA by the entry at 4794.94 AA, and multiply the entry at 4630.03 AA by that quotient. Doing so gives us 27.3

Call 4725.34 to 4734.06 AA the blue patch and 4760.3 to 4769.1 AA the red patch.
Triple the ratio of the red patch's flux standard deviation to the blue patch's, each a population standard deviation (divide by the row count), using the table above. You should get 3.6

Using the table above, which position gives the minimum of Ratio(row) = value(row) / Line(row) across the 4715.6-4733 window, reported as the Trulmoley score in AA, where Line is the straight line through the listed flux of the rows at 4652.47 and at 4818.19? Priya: 4731.33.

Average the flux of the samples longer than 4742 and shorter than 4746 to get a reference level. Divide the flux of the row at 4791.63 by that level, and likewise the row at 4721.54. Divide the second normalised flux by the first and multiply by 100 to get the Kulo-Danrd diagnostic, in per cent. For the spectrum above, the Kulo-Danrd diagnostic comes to 100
